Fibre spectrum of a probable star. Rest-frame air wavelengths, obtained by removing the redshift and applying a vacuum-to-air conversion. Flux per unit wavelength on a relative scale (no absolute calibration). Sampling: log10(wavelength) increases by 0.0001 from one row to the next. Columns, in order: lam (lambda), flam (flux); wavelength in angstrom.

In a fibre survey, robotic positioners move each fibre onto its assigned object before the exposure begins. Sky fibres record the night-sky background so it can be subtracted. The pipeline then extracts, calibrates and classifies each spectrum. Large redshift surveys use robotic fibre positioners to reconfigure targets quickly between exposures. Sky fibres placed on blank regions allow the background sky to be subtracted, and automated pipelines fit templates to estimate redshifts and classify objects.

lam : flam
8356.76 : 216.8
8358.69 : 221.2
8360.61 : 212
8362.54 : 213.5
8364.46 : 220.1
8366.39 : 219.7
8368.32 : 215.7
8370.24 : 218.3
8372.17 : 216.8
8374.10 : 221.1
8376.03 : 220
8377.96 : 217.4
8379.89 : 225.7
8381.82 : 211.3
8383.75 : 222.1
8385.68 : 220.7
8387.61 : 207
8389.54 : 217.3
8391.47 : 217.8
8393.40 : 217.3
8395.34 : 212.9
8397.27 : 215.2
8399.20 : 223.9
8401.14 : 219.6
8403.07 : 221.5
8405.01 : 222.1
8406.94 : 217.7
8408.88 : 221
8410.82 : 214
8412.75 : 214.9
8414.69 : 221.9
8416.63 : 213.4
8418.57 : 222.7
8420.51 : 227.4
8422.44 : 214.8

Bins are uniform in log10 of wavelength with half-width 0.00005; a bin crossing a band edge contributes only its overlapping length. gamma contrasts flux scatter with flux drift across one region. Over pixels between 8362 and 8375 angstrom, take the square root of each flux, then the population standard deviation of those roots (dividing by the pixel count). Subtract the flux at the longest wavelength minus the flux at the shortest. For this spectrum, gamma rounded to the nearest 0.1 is -7.5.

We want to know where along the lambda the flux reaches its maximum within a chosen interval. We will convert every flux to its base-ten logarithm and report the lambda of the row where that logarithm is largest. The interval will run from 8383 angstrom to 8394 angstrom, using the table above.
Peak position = 8383.75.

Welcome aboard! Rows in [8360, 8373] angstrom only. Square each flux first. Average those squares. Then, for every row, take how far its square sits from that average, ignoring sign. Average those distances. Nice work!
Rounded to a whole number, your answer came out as 1057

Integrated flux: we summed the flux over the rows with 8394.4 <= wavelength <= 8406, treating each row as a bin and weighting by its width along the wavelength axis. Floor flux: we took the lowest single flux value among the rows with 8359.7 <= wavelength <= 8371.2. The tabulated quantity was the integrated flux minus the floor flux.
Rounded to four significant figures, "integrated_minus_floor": 2332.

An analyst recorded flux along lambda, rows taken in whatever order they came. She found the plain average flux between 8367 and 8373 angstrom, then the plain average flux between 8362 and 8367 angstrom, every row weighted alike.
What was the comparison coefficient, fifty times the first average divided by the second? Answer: 49.8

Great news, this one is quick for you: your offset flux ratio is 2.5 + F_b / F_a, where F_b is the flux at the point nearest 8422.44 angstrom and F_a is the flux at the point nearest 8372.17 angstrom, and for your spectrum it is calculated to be 3.49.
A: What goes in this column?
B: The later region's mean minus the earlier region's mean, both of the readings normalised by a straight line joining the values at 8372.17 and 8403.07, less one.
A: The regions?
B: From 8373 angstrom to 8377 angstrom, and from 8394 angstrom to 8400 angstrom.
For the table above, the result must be -0.030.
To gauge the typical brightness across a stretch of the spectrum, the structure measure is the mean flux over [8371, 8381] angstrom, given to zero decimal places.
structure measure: 220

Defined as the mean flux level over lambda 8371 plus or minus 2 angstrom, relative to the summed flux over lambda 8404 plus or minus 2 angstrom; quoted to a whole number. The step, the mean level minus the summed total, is -226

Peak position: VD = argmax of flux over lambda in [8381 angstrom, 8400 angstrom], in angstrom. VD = 8399.20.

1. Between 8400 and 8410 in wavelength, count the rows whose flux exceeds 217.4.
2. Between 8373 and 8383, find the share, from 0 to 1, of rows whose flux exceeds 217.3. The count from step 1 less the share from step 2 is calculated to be 4.2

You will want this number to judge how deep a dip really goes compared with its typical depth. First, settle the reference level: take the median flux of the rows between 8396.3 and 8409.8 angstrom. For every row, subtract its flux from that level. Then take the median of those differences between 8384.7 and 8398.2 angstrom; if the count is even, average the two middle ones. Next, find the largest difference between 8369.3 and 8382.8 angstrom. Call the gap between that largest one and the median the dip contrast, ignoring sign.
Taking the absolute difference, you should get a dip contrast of 6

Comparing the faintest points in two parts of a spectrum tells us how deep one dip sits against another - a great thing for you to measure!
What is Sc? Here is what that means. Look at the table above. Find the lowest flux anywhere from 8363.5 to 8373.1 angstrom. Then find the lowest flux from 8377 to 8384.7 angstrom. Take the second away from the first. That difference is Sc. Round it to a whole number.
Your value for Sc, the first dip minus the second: 4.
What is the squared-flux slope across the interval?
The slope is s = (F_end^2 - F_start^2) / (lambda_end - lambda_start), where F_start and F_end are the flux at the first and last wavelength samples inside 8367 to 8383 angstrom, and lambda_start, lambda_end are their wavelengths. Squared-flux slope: -139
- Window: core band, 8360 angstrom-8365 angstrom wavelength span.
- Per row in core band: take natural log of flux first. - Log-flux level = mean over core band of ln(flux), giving 5.37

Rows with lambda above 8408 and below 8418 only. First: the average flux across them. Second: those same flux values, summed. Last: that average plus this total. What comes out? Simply 1302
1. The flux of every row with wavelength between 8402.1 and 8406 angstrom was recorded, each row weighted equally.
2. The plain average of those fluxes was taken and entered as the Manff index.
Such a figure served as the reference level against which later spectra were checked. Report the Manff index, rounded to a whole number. 222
